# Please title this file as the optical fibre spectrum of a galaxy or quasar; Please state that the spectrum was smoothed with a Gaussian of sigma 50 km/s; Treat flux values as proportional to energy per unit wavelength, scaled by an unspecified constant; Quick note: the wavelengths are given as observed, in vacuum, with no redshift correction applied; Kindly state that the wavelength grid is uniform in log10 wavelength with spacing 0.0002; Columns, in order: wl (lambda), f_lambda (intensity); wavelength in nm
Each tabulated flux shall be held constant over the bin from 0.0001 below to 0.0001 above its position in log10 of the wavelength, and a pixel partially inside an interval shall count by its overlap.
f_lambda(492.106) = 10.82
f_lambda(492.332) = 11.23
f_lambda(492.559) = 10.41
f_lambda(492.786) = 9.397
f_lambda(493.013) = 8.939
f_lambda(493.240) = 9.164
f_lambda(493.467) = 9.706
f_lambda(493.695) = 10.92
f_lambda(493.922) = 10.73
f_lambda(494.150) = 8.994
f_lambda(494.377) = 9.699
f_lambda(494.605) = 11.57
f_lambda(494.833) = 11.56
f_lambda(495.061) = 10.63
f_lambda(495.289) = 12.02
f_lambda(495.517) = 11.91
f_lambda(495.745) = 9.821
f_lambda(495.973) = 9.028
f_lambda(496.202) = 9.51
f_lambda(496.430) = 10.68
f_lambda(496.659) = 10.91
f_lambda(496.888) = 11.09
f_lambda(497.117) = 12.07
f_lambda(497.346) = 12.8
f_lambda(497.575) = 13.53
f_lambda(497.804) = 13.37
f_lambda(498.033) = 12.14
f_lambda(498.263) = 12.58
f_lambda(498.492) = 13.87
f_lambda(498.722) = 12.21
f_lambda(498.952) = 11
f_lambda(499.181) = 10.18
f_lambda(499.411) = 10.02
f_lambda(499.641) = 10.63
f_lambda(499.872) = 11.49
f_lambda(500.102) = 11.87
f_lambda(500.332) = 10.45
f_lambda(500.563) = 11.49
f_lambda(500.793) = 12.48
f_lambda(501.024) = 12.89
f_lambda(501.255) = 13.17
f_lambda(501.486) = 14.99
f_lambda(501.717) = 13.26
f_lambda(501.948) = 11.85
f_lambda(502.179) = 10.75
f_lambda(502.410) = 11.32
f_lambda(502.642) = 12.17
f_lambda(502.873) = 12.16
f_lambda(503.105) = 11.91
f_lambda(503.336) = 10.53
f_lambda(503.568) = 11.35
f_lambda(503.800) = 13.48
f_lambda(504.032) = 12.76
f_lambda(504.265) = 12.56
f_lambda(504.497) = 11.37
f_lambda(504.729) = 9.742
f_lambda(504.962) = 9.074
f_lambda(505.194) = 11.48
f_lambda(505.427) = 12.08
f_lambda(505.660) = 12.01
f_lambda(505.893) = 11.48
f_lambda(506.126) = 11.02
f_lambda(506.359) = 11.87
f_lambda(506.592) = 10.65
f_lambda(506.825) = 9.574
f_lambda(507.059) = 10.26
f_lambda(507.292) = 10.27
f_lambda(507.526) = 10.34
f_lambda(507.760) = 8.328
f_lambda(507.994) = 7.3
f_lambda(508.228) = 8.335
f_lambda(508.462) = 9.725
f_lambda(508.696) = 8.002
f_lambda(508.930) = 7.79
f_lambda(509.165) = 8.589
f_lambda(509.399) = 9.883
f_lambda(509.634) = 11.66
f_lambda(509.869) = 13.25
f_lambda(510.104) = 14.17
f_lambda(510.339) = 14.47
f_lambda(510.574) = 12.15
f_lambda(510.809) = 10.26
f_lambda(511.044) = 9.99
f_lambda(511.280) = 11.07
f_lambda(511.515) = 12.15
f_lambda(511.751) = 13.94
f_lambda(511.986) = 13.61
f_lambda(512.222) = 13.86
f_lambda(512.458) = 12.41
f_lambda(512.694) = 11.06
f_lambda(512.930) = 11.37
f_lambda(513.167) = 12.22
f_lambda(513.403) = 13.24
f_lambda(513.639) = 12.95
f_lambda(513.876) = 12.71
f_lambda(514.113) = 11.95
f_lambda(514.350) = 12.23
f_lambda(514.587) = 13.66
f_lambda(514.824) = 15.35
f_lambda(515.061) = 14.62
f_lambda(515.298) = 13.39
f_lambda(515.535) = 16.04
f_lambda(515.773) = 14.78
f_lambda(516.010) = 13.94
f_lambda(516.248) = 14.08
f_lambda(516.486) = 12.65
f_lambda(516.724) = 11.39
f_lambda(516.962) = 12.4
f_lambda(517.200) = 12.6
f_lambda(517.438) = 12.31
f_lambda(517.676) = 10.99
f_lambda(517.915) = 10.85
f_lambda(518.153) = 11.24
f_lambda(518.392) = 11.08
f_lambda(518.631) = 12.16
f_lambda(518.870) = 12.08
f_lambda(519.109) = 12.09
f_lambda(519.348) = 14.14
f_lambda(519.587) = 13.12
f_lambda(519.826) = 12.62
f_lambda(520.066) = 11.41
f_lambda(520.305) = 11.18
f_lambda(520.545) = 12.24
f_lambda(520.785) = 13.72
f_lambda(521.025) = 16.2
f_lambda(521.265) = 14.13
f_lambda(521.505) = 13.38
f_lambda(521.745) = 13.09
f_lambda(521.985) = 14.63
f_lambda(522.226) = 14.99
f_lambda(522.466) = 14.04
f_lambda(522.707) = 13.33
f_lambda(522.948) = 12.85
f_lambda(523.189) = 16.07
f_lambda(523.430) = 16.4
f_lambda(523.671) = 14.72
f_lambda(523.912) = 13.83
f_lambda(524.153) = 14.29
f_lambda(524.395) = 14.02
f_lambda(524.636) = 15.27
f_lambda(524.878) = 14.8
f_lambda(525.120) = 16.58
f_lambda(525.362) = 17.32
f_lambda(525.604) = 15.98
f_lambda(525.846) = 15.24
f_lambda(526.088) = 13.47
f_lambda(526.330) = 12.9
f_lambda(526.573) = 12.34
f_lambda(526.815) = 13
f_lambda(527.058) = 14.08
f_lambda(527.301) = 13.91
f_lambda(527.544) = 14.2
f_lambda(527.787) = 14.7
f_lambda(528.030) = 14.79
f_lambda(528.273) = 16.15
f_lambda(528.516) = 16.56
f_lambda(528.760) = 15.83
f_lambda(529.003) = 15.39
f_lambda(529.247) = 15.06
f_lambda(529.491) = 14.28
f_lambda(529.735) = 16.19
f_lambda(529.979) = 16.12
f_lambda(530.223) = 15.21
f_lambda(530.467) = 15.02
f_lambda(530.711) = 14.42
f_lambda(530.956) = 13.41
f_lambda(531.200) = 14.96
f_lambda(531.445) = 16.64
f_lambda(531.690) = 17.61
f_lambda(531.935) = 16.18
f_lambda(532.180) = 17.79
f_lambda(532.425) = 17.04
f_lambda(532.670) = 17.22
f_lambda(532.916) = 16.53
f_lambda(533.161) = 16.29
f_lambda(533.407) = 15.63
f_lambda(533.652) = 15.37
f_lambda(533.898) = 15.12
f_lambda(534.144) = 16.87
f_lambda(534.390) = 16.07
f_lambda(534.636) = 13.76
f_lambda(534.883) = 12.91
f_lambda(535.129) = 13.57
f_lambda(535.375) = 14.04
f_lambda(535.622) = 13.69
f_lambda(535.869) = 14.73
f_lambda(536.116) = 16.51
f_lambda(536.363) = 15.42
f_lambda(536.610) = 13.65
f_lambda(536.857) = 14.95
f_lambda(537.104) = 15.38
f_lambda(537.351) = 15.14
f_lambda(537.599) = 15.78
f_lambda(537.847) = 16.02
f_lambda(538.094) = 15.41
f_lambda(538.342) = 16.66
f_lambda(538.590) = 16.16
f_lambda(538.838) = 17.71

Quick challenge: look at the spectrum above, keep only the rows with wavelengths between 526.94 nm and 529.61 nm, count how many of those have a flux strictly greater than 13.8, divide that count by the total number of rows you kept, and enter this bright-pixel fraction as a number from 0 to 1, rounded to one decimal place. 1.0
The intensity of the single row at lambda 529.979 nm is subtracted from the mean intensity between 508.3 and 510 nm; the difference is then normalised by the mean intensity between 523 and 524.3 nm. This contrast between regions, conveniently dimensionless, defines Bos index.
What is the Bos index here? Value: -0.42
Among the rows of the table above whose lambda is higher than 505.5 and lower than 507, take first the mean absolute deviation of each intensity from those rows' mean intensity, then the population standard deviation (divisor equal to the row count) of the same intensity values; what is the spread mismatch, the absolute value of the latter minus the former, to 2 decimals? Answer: 0.14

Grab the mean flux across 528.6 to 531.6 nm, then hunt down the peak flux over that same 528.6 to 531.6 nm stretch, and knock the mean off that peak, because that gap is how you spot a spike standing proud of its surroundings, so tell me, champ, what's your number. 1.4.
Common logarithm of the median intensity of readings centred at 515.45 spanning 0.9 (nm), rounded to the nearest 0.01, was 1.17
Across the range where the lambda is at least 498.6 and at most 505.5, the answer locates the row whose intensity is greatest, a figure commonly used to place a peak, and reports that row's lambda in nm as 501.486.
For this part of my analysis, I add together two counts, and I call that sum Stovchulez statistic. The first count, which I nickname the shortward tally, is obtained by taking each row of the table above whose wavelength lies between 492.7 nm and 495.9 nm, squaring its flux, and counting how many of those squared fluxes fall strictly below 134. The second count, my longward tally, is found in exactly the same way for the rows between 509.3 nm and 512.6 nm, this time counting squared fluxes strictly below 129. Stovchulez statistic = 16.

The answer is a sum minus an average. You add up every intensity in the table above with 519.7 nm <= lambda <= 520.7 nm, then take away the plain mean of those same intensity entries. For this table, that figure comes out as 36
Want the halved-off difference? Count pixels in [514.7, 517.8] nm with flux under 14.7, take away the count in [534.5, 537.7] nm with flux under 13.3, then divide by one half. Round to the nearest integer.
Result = 18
